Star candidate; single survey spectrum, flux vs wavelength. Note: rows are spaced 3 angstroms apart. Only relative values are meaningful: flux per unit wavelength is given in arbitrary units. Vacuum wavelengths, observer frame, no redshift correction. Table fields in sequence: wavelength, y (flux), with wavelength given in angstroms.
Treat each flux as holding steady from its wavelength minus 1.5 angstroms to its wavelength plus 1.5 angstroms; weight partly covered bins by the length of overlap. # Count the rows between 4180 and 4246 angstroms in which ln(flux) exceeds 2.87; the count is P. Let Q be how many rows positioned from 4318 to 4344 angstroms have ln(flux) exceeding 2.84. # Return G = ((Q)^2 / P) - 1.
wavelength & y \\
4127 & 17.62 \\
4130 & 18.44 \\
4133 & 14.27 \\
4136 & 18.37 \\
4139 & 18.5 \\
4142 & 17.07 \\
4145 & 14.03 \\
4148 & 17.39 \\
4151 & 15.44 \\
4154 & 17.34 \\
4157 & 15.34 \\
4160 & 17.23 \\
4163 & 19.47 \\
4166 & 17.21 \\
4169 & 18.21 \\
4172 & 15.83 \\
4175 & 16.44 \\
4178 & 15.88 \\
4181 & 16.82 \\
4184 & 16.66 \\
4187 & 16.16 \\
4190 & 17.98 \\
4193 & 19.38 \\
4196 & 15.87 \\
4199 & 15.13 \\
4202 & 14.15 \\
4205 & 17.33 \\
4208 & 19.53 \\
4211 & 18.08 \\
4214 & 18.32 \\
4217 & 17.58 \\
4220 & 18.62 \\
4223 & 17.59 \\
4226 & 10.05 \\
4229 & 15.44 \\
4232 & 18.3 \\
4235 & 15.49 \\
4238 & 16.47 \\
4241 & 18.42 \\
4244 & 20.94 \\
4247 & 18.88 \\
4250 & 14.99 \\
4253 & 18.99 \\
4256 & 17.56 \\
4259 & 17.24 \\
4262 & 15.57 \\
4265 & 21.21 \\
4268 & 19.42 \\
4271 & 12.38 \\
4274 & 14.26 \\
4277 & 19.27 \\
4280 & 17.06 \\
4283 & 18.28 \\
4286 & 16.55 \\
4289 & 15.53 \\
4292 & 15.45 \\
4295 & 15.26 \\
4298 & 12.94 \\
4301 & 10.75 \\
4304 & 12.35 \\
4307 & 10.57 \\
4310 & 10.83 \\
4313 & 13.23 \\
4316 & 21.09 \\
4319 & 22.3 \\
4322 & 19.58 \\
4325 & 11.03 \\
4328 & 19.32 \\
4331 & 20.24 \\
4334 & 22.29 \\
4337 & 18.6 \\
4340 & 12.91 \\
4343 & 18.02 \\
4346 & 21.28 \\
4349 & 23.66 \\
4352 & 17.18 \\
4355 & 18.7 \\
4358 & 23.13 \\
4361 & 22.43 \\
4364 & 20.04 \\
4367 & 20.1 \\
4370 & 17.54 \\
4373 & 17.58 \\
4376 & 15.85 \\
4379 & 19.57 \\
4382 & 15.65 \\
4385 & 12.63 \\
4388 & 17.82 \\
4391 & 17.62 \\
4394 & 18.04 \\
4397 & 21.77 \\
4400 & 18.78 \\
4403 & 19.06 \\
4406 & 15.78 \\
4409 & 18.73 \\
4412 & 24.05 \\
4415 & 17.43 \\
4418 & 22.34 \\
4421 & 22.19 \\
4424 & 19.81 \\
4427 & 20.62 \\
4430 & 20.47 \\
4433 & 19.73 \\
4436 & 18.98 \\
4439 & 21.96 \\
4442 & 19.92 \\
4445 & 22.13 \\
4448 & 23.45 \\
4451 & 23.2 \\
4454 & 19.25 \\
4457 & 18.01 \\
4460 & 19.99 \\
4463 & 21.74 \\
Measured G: 4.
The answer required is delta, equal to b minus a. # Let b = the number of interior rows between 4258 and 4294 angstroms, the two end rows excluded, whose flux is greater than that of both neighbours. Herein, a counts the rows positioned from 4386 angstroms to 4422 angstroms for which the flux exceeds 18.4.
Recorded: -4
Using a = 7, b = 3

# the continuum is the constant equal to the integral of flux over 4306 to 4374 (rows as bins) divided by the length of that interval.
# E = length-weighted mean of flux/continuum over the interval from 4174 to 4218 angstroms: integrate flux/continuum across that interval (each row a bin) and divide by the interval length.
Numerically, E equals 0.93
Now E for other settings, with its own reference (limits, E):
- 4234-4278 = 0.95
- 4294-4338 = 0.87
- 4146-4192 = 0.92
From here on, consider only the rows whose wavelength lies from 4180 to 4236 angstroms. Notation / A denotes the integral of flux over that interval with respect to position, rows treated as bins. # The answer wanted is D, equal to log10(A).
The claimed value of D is 2.97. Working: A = 939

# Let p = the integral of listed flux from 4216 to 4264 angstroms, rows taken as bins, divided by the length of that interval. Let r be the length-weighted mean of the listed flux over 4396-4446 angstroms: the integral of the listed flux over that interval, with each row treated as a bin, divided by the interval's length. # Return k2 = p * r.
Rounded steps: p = 17.0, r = 20.2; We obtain 344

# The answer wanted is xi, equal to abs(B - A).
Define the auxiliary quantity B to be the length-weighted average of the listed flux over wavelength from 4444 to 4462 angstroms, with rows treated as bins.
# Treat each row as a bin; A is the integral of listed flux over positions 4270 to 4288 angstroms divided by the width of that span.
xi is 4.6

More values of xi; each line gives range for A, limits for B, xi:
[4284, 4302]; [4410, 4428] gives 6.4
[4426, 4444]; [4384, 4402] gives 2.4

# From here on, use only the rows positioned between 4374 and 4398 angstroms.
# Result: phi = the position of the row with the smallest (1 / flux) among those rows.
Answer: 4397 angstroms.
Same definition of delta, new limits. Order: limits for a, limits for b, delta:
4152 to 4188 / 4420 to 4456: 2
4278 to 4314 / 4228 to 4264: 3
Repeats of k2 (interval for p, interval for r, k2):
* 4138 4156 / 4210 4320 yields 271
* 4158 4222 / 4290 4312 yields 218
